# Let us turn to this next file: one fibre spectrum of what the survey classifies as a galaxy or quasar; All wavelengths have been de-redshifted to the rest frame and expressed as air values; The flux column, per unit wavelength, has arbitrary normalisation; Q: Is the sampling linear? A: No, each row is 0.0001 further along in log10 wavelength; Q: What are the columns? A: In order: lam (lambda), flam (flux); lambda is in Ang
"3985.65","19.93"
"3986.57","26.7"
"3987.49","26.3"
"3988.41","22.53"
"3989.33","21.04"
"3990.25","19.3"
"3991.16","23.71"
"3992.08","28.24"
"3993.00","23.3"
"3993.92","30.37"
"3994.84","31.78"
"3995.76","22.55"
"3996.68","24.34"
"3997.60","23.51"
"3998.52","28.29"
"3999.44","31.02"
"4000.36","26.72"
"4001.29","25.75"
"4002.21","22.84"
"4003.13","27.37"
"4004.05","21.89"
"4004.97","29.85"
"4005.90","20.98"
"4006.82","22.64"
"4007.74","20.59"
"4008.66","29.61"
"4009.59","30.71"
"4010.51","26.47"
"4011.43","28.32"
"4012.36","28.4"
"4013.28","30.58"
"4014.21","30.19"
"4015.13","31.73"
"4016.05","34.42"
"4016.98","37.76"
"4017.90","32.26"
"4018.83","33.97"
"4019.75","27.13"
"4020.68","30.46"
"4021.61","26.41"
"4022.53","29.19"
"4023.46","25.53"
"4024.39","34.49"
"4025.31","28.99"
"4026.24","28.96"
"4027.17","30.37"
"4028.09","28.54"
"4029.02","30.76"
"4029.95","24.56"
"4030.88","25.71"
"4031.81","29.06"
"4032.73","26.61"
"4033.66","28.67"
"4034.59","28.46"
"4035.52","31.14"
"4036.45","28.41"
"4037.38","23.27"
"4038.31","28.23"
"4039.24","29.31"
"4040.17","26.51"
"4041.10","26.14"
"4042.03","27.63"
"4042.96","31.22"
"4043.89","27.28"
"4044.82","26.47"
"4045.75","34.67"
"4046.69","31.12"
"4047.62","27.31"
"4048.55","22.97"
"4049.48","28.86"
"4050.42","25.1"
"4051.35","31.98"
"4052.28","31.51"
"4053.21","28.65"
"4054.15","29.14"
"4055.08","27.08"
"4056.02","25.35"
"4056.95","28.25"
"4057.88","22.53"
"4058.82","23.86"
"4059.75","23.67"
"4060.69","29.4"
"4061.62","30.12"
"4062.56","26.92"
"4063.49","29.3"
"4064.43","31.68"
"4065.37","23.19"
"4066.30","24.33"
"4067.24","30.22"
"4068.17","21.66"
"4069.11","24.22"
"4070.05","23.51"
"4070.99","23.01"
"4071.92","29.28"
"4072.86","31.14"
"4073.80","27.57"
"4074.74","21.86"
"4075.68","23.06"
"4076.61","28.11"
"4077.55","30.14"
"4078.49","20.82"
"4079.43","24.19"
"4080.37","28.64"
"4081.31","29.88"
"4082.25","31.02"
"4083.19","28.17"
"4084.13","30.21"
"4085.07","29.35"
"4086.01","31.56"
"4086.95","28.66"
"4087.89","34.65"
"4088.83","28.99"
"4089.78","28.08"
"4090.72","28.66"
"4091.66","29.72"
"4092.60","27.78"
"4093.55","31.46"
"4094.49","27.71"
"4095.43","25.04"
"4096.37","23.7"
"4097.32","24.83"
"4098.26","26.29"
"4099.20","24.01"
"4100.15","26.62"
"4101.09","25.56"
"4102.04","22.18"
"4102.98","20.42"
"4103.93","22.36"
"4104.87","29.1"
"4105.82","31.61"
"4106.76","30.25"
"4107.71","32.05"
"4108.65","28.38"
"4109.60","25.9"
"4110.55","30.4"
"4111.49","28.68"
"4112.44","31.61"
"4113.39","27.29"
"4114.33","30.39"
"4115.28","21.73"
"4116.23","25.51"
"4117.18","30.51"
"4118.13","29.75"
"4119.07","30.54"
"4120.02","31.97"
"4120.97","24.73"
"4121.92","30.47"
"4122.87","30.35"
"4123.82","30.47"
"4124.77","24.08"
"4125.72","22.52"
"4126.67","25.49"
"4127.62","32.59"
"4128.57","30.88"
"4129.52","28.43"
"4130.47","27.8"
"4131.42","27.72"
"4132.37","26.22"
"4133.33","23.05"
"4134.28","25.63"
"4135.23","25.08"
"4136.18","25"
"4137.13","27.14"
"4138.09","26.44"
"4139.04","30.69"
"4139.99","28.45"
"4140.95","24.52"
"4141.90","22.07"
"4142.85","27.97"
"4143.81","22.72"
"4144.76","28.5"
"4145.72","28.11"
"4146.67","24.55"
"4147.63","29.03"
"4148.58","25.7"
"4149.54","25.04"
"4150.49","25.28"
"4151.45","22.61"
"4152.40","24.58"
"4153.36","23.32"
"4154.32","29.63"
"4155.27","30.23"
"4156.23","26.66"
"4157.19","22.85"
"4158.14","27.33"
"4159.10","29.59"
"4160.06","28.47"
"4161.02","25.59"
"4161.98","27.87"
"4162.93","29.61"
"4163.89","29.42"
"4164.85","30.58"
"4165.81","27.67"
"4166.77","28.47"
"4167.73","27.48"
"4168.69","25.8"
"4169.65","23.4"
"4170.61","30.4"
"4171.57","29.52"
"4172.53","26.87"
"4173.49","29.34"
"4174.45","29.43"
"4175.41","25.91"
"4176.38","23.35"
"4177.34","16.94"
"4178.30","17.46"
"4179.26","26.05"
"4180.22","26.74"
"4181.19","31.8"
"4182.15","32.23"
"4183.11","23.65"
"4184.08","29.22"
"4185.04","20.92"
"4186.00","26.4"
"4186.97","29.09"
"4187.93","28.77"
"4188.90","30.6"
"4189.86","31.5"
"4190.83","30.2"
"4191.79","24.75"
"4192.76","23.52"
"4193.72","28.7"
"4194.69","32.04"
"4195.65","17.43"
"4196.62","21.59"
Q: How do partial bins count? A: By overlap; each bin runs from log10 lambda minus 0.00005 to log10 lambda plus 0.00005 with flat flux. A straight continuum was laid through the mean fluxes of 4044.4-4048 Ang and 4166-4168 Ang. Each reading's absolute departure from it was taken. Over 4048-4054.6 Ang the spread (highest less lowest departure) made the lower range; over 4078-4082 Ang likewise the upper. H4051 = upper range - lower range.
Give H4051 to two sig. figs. 1.8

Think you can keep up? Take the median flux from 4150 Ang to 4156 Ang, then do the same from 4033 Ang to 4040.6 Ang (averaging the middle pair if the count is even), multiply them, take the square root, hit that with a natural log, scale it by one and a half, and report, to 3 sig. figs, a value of 4.92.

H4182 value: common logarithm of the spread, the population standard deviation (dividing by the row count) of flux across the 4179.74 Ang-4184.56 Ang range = 0.51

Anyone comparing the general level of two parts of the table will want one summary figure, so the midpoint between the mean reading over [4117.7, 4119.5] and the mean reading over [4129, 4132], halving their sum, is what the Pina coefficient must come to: 29.1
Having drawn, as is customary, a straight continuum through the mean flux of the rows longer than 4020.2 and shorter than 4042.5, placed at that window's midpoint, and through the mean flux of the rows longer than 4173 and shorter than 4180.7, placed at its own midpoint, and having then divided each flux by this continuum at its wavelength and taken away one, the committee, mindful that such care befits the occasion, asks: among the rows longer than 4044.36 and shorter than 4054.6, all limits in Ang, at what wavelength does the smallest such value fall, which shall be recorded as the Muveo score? 4048.55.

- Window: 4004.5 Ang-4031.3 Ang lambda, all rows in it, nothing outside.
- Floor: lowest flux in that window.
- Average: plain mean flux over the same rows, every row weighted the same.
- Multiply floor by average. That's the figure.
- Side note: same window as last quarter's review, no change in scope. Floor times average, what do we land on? 596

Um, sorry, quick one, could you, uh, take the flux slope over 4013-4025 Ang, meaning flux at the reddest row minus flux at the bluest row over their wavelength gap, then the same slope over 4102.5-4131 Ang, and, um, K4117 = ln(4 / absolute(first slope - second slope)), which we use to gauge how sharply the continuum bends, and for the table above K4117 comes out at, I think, 3.9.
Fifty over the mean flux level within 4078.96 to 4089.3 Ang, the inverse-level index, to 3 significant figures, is 1.69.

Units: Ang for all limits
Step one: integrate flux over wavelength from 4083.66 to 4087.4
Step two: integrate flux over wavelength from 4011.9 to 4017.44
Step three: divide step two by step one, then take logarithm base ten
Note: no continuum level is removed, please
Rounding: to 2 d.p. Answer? 0.20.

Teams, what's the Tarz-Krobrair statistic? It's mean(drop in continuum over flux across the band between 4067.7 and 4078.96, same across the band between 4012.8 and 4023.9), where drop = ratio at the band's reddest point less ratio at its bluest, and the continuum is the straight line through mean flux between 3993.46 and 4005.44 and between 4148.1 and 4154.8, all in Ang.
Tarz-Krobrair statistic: 0.11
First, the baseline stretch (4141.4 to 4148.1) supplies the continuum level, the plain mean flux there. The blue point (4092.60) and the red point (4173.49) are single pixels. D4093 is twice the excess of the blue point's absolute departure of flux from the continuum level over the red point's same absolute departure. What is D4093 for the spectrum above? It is -3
